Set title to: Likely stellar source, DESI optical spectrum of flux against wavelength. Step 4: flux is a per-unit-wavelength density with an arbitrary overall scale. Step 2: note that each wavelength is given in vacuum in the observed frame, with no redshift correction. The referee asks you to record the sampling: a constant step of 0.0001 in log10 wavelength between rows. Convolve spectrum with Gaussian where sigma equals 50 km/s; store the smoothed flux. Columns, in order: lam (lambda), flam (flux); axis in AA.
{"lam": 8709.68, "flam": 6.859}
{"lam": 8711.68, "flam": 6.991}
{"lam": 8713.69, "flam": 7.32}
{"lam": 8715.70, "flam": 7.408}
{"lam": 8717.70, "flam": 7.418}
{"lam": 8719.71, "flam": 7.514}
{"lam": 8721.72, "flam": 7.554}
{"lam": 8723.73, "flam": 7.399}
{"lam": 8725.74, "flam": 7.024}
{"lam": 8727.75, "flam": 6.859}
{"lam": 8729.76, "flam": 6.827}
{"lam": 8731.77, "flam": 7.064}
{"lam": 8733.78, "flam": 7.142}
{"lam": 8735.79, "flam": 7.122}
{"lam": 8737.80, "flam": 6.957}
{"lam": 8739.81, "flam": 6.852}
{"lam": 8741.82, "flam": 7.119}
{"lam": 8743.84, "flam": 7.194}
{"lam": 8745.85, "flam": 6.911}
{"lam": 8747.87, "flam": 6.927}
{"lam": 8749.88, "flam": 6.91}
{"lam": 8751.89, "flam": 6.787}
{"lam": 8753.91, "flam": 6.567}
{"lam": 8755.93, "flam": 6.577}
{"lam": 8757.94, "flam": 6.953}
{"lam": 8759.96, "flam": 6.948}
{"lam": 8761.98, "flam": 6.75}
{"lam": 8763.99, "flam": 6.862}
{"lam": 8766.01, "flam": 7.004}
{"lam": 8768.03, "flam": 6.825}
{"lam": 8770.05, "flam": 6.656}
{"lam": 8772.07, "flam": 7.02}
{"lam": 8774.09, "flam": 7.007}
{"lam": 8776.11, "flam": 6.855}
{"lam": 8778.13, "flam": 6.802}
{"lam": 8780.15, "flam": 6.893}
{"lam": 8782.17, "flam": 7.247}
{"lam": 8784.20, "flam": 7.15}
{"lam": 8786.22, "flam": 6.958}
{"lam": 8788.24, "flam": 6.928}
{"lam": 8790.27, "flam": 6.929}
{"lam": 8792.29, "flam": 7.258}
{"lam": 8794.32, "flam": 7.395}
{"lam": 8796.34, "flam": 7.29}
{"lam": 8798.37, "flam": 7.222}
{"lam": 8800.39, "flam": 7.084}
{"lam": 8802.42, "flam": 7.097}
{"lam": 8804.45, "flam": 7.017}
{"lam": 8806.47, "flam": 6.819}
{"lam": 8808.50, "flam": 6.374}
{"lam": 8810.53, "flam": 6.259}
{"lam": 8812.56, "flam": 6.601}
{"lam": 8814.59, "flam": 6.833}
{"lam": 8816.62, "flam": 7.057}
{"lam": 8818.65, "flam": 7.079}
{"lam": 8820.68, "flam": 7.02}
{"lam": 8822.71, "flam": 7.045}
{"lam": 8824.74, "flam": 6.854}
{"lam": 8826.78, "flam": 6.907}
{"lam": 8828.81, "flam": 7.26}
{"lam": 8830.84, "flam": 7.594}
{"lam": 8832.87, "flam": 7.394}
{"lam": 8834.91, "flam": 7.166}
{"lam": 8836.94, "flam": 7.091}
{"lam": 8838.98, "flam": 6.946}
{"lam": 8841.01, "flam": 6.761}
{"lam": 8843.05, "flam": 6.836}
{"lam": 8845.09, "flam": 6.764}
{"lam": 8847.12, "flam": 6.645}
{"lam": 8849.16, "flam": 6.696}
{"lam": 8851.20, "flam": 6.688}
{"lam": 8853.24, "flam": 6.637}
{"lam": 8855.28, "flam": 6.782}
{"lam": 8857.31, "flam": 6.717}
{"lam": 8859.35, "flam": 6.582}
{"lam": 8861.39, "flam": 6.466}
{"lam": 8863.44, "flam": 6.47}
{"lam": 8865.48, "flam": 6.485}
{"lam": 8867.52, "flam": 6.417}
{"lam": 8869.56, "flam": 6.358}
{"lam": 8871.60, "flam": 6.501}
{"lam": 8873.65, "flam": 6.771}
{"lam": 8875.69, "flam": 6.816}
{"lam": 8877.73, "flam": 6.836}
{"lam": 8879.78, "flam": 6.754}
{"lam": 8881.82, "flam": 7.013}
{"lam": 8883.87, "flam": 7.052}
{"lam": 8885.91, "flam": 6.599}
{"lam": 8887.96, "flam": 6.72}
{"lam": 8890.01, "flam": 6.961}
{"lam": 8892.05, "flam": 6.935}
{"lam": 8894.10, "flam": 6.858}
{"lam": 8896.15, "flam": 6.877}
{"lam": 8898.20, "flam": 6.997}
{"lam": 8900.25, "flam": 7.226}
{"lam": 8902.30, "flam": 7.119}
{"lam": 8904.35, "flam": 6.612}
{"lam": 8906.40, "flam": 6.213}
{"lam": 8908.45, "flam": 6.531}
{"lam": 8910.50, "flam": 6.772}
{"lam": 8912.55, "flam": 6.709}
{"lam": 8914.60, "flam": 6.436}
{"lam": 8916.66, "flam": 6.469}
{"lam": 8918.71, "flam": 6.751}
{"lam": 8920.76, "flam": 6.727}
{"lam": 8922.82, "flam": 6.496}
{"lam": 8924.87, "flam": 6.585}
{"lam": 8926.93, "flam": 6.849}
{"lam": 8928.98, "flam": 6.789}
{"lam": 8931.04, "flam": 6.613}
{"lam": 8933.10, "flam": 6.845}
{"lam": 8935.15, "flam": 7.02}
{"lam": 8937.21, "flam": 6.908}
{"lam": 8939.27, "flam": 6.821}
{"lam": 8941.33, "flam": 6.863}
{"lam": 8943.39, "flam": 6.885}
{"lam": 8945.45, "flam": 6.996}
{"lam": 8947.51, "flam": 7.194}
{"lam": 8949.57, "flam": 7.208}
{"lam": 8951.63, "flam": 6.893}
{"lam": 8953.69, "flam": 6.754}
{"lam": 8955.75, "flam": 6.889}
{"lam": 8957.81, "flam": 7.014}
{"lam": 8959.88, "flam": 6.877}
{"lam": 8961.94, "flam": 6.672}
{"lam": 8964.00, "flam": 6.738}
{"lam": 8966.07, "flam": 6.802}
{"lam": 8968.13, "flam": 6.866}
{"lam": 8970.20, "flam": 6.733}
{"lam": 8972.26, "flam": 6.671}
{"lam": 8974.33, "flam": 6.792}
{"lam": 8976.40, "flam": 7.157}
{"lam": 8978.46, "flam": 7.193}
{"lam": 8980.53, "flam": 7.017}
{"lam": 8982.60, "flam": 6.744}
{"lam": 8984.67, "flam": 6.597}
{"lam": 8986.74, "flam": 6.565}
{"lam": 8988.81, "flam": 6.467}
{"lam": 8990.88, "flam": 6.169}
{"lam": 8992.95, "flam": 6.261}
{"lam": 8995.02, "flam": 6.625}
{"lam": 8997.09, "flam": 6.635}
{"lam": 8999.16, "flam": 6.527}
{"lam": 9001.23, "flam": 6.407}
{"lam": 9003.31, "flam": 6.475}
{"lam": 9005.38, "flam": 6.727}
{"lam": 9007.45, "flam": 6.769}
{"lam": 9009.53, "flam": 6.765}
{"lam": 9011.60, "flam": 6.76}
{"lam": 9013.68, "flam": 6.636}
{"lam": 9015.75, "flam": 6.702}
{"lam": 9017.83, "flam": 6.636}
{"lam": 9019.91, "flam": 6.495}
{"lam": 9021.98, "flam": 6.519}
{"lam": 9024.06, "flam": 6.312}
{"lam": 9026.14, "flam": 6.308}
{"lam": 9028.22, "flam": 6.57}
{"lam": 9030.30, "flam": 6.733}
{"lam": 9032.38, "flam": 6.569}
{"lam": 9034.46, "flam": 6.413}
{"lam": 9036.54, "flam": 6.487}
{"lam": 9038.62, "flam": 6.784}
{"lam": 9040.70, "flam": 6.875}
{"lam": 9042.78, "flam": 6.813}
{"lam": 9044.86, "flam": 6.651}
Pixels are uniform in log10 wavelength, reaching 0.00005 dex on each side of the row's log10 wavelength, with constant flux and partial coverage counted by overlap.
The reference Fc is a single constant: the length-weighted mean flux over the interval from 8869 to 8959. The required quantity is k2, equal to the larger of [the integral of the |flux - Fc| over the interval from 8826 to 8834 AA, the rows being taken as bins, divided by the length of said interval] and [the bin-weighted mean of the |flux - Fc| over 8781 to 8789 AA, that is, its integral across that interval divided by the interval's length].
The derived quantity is 0.50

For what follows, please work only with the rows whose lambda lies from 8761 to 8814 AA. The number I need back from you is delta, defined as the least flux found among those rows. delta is 6.259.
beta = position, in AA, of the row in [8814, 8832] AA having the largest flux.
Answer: 8830.84 AA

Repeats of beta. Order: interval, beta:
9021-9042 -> 9040.70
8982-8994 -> 8982.60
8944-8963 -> 8949.57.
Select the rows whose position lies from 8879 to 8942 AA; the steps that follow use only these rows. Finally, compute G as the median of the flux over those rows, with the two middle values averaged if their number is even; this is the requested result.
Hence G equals 6.79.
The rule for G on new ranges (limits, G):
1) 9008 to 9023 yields 6.64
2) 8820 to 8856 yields 6.88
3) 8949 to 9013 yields 6.74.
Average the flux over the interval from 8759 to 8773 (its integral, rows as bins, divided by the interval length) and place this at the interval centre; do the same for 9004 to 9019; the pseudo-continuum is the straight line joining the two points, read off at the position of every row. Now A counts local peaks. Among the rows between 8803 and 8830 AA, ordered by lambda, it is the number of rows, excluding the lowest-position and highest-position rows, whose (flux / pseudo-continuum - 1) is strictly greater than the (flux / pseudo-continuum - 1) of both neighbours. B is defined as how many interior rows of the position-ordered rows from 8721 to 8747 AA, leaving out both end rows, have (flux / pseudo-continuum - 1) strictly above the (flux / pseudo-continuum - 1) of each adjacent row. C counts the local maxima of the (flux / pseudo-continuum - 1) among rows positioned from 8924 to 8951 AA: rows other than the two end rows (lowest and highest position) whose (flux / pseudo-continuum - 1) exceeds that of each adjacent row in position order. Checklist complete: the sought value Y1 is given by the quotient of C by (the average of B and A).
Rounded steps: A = 2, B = 2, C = 2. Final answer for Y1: 1.0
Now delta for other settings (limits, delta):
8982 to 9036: 6.169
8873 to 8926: 6.213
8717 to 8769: 6.567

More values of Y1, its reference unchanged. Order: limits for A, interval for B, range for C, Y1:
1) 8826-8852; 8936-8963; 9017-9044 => 1.2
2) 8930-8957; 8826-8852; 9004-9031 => 1.2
